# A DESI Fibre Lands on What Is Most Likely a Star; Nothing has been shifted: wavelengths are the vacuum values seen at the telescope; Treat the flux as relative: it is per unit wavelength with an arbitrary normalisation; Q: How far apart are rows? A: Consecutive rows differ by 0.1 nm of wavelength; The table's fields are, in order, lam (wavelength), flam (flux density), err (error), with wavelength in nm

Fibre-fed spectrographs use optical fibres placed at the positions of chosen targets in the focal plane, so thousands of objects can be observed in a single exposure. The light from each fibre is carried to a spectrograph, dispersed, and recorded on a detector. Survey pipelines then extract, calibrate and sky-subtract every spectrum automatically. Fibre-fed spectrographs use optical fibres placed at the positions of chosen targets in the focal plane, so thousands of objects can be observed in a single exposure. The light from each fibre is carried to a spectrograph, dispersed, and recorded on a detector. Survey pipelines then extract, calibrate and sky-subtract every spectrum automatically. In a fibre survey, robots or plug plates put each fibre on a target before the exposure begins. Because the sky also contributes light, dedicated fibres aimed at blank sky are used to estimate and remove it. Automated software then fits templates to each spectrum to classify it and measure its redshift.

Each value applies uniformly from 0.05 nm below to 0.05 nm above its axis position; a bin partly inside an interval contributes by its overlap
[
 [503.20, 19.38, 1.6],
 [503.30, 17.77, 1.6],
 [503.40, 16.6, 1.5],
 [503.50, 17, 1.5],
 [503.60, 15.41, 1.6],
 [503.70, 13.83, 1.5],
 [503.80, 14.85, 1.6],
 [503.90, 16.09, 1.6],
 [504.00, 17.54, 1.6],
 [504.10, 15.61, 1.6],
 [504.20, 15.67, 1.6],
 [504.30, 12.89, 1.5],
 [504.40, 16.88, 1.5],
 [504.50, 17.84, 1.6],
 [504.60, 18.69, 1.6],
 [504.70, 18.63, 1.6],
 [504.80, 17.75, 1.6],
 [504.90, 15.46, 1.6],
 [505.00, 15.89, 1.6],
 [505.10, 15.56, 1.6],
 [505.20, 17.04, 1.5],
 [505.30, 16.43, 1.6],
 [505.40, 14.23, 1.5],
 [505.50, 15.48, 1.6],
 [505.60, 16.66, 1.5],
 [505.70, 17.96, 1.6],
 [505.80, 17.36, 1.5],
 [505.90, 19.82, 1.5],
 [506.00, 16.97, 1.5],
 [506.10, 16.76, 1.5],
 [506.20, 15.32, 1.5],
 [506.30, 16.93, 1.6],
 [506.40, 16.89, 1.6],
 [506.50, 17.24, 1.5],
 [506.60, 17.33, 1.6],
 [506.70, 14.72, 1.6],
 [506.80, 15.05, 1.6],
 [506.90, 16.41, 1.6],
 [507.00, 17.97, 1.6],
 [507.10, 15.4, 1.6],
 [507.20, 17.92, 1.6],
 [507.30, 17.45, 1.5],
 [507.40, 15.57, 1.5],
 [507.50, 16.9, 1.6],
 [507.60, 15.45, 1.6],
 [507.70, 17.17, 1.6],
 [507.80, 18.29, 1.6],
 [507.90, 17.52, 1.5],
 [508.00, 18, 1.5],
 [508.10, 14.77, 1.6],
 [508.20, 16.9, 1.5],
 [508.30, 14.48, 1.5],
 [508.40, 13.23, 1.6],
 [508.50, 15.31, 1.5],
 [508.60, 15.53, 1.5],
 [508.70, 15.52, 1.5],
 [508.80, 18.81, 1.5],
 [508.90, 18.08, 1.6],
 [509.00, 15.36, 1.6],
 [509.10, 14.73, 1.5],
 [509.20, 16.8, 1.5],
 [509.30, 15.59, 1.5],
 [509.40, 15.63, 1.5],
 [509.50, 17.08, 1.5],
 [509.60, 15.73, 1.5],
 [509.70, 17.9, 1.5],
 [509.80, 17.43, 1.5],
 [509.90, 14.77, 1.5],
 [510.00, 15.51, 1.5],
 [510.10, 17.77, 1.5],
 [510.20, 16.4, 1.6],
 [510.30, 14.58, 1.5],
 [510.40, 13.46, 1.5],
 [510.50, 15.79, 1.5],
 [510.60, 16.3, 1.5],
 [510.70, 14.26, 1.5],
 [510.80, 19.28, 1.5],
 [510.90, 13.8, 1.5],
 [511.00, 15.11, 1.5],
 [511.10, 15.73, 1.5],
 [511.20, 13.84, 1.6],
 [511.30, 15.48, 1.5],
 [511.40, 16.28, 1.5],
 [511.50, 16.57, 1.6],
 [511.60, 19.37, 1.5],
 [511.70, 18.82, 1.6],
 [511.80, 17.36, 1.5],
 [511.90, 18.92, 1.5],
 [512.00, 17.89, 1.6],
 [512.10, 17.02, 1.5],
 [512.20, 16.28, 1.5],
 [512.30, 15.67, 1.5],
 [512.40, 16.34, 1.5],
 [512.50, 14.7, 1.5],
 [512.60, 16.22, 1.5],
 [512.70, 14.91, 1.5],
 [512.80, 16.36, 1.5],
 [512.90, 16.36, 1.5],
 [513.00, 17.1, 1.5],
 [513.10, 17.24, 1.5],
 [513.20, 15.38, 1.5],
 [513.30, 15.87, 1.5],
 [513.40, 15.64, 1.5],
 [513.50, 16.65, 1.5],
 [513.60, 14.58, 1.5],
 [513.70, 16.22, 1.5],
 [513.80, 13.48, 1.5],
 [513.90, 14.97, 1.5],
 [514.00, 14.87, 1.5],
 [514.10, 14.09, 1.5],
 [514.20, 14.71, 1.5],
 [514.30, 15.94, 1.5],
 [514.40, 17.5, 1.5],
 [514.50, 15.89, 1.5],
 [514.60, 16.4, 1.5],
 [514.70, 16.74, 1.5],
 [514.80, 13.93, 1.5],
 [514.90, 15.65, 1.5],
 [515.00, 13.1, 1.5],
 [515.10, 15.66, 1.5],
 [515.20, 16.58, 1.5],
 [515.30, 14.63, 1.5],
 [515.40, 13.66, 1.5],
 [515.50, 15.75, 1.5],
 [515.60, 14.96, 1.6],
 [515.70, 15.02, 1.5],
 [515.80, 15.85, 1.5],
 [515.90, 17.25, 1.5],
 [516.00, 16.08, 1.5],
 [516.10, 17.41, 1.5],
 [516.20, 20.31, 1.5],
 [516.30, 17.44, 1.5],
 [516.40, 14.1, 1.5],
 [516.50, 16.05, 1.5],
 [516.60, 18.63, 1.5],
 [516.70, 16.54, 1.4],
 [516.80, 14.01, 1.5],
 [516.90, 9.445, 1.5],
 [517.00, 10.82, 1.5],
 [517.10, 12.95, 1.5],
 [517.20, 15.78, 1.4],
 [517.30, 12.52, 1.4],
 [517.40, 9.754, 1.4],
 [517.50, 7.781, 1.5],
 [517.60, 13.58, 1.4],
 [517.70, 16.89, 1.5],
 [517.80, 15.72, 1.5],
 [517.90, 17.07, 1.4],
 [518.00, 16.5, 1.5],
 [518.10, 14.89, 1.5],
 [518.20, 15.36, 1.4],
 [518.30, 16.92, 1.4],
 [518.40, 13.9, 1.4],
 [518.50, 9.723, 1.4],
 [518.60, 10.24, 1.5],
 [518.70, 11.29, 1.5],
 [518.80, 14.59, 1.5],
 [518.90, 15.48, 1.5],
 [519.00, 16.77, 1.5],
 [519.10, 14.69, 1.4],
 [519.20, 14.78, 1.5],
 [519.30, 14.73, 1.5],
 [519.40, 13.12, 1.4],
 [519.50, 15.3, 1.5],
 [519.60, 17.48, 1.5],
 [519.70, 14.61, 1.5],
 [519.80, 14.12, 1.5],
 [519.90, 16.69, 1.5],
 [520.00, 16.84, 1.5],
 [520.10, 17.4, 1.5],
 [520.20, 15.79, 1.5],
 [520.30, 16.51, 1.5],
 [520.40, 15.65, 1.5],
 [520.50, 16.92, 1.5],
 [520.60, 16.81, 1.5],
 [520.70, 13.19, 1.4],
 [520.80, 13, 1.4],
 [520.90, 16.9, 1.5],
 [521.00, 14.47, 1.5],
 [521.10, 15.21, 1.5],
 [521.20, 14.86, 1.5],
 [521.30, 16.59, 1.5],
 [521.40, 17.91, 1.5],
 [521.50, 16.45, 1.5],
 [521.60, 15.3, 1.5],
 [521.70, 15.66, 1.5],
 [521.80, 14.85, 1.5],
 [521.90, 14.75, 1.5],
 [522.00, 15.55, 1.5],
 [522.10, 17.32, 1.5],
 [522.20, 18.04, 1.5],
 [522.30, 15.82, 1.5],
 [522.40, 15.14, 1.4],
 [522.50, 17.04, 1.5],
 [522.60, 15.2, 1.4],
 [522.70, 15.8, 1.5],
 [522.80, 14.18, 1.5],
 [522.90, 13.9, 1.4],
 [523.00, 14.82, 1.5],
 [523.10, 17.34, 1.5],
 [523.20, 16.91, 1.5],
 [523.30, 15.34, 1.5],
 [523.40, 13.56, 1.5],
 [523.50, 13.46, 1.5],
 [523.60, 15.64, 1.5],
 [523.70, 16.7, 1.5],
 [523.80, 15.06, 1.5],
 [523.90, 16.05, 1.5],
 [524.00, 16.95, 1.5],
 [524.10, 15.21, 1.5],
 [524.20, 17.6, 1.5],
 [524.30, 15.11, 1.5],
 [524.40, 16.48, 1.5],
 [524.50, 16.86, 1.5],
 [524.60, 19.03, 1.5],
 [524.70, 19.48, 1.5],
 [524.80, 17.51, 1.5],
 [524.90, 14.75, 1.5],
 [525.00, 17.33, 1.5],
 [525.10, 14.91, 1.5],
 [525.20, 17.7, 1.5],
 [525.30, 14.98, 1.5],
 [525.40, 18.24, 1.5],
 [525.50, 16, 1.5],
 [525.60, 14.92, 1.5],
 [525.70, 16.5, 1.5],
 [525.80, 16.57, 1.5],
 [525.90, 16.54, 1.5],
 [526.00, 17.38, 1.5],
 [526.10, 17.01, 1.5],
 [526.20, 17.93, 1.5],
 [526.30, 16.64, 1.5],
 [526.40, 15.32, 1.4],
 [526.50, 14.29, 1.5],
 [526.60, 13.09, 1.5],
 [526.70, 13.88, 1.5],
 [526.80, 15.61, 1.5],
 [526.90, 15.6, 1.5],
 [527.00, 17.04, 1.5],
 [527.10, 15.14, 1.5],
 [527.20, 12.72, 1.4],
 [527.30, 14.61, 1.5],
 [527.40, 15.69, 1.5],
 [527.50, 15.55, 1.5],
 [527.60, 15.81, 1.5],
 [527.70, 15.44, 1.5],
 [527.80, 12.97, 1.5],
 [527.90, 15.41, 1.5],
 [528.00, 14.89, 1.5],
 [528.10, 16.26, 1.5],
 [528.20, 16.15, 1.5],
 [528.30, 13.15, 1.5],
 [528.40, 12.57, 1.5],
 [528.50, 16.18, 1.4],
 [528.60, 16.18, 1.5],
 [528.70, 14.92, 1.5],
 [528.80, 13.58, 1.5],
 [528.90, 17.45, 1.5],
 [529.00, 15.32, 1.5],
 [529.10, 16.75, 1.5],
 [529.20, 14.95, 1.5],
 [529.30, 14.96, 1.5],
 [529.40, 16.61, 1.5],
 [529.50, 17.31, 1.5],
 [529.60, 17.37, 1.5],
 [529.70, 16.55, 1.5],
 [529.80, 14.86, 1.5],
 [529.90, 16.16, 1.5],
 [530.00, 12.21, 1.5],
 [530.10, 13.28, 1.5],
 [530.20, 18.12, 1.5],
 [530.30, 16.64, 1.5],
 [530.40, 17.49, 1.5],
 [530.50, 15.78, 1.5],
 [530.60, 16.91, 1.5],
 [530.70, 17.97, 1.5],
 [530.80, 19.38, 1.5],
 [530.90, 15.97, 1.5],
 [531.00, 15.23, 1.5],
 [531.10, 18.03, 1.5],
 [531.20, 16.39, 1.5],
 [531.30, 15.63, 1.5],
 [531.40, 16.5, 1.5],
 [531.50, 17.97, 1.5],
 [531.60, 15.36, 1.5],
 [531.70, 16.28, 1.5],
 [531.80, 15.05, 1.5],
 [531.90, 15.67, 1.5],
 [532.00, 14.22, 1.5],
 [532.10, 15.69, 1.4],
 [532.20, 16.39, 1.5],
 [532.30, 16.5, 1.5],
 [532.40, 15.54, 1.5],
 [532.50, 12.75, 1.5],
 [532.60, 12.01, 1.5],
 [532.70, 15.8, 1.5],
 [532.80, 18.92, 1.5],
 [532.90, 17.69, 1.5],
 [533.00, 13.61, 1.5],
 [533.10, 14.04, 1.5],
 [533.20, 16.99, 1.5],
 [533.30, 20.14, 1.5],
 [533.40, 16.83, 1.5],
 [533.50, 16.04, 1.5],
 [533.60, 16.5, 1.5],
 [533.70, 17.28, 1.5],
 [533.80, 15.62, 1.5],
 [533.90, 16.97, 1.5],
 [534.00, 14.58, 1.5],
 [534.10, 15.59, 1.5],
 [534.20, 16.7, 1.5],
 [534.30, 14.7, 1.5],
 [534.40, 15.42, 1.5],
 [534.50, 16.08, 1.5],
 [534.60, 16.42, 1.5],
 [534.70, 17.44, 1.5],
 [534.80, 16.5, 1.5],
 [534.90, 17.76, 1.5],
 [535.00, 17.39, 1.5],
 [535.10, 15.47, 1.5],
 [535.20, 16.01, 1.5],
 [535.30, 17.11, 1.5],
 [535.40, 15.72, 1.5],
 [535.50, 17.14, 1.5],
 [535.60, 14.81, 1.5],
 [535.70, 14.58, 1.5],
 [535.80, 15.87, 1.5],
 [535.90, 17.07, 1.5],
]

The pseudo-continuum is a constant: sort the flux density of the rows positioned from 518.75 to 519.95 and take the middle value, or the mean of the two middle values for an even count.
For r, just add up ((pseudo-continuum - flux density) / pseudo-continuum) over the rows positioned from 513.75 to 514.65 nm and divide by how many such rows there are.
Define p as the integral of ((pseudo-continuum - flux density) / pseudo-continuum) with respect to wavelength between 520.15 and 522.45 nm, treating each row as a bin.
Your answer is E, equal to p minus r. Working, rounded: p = -0.158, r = -0.04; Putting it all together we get -0.12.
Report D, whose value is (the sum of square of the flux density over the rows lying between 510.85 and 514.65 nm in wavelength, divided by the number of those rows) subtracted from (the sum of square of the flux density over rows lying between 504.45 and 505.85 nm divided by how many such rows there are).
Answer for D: 24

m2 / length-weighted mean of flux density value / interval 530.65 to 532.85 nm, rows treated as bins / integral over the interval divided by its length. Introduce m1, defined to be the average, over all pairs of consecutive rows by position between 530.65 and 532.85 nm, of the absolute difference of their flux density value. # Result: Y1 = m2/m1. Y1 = 10.0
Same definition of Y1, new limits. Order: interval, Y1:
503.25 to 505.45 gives 12.5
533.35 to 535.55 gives 14.8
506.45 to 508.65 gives 10.8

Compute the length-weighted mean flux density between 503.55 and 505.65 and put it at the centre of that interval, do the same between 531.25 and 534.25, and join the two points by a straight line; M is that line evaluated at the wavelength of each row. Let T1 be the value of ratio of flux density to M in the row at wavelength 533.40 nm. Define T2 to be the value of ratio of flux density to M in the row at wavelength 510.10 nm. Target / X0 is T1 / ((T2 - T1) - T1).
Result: -1.05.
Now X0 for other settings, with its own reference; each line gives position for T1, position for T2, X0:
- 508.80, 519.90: -0.90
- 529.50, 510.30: -0.86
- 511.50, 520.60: -1.02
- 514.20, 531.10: -1.30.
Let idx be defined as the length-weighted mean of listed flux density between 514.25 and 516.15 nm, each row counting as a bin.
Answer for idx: 15.7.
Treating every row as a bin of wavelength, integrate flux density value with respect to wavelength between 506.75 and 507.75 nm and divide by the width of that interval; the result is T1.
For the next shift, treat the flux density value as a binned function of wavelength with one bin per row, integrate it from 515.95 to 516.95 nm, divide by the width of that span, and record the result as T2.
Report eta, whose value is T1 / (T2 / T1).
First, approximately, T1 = 16.5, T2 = 16.0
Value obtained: 17.1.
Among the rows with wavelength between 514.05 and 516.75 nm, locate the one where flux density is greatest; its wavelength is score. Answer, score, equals 516.20 nm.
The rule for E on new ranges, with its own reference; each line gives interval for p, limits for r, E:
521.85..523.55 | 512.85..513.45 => 0.01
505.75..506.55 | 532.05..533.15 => -0.09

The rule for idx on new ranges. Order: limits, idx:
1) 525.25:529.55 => 15.5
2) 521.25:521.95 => 15.9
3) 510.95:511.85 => 16.5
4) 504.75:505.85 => 16.3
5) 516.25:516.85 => 16.1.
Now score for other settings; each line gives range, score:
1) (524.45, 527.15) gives 524.70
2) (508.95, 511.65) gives 511.60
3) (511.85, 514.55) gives 511.90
